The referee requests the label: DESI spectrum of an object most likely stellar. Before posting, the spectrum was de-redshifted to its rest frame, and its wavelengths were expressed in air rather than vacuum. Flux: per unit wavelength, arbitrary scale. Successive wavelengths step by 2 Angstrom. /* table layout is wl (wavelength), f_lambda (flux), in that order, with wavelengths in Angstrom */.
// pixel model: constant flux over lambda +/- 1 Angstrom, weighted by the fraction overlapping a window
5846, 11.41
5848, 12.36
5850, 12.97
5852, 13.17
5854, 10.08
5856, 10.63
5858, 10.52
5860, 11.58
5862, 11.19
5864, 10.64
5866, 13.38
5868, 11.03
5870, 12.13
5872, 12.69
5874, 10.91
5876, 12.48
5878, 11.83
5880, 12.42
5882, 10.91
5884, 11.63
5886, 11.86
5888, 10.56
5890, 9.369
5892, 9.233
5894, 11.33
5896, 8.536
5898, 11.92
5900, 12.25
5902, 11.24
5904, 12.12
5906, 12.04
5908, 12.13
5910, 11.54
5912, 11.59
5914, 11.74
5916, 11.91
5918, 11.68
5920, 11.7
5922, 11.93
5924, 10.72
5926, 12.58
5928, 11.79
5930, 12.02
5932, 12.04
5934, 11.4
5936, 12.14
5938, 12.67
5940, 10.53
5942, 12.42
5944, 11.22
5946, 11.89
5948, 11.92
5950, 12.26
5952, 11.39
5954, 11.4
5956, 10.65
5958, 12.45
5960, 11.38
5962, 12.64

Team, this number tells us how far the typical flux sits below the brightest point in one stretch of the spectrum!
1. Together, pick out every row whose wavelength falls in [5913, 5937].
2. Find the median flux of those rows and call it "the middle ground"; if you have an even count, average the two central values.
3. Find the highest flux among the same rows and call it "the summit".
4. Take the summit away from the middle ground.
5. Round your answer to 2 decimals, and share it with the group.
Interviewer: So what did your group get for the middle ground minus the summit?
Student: -0.73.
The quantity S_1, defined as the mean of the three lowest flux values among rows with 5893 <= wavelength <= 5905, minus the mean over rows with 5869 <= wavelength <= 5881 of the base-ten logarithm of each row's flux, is 9.29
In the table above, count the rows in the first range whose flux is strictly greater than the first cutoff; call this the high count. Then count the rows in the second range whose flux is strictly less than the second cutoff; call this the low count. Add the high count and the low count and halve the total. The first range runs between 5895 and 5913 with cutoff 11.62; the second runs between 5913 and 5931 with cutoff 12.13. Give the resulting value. 6.5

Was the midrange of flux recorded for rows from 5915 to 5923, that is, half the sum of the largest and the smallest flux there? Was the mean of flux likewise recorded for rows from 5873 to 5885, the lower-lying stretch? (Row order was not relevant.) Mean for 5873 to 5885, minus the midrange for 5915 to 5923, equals -0.11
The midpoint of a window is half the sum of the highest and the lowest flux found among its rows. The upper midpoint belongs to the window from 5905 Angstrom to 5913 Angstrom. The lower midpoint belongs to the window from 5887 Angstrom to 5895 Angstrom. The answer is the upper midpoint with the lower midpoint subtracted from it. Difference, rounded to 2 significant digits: 1.6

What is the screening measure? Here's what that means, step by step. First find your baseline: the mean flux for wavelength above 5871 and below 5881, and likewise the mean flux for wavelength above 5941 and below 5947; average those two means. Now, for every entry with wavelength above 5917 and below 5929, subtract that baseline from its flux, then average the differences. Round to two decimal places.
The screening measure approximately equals -0.22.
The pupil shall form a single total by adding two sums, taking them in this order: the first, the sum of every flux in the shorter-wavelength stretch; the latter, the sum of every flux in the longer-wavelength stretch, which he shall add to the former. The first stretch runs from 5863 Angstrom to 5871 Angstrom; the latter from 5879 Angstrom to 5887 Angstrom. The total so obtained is 94.0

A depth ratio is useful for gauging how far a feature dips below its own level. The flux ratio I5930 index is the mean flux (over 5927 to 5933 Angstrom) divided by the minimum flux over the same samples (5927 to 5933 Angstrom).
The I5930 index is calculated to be 1.01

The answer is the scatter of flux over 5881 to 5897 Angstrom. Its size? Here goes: 1.2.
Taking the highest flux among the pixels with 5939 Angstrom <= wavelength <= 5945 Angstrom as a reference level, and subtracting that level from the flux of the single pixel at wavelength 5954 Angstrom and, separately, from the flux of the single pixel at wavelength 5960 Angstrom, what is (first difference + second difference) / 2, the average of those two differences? -1.0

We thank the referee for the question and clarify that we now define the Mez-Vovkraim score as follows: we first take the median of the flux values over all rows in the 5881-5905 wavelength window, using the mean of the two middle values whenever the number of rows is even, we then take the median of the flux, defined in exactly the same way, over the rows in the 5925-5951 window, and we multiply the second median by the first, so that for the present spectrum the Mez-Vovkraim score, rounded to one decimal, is 135.6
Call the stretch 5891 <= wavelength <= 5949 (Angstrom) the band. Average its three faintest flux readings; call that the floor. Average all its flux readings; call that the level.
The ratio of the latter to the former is 1.23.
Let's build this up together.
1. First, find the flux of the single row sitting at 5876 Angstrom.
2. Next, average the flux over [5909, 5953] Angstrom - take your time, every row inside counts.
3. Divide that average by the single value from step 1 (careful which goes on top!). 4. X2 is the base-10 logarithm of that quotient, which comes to -0.025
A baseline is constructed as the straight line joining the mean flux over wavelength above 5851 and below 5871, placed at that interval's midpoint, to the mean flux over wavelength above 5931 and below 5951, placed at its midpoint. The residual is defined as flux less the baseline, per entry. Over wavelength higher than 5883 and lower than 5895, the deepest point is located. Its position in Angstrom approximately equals 5892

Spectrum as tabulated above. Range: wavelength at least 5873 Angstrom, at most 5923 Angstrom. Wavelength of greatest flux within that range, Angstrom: 5876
